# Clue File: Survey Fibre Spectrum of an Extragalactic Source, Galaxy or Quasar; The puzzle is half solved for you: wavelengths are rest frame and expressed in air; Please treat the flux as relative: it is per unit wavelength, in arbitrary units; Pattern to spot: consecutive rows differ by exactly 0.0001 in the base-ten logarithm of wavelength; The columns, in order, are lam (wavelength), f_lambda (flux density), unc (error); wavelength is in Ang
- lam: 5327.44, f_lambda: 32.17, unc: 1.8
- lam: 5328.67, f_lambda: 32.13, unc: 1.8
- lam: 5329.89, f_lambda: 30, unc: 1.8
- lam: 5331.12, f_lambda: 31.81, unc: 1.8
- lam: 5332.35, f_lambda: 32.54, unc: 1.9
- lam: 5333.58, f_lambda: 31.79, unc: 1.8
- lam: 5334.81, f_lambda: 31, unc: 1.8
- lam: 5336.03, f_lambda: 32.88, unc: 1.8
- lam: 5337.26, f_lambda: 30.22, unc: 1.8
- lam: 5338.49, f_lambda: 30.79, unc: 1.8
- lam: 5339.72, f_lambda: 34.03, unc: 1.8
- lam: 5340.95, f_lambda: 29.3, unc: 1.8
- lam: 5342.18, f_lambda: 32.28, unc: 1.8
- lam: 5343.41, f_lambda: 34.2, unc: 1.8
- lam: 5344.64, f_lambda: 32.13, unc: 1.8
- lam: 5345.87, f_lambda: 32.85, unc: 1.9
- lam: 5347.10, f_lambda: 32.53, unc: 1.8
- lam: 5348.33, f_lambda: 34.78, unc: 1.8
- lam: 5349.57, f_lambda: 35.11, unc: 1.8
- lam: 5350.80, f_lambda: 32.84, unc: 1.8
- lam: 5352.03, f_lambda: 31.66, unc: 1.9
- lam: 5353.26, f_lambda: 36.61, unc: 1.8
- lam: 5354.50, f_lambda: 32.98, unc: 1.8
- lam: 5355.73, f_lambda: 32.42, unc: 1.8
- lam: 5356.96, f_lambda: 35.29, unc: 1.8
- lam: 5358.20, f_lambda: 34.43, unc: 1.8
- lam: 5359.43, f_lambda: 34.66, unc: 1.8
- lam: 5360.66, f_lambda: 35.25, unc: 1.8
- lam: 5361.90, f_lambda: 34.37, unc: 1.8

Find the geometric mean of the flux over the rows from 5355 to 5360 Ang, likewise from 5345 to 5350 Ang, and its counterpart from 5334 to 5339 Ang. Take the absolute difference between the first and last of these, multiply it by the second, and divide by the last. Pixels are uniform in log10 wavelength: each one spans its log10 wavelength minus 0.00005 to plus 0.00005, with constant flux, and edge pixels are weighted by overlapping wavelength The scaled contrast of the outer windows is 3.2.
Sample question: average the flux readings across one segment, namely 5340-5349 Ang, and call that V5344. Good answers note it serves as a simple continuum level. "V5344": 32.6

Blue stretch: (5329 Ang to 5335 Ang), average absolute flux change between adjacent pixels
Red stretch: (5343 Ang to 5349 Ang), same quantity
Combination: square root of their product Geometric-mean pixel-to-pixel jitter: 1.17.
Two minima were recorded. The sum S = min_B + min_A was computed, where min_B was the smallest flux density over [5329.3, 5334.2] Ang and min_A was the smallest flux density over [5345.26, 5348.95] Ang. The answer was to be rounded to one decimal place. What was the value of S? 62.5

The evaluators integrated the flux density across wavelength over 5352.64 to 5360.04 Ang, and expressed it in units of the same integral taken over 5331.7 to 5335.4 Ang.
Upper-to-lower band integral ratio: 2.2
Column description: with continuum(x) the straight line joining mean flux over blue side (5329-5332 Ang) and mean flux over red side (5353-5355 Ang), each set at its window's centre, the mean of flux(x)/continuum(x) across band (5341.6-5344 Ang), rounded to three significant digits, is 1.01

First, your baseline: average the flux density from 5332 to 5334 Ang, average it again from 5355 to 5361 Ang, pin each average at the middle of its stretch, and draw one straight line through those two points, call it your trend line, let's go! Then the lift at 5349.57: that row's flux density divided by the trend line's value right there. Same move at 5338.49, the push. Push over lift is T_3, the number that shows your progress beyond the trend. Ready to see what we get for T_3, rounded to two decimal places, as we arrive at 0.90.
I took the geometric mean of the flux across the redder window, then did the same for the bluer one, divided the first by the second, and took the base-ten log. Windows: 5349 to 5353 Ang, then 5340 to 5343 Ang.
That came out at 0.033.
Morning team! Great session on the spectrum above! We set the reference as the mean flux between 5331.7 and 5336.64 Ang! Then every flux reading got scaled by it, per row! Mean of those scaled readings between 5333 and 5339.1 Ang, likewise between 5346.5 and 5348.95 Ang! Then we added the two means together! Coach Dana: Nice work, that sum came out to 2.03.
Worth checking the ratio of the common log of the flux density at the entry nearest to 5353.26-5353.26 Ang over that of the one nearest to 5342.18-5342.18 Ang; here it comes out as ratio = 1.036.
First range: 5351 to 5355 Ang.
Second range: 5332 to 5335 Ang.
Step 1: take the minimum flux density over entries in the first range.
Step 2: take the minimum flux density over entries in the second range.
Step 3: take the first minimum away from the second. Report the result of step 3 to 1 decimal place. -0.7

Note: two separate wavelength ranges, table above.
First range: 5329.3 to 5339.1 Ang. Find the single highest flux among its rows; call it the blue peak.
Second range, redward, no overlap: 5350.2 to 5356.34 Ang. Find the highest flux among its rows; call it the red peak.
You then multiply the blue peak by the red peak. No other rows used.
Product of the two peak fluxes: 1204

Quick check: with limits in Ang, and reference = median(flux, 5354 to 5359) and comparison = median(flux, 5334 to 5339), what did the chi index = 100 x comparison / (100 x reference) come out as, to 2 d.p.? 0.92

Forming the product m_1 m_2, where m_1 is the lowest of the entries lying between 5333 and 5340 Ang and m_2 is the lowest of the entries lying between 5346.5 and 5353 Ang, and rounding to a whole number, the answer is 957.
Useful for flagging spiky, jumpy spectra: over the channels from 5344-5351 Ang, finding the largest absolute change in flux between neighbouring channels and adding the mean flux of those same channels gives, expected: 36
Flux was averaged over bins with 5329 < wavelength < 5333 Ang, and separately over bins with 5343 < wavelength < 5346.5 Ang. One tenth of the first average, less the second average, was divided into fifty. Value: -1.67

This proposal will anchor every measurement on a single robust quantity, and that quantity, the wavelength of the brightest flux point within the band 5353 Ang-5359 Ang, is 5353.26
